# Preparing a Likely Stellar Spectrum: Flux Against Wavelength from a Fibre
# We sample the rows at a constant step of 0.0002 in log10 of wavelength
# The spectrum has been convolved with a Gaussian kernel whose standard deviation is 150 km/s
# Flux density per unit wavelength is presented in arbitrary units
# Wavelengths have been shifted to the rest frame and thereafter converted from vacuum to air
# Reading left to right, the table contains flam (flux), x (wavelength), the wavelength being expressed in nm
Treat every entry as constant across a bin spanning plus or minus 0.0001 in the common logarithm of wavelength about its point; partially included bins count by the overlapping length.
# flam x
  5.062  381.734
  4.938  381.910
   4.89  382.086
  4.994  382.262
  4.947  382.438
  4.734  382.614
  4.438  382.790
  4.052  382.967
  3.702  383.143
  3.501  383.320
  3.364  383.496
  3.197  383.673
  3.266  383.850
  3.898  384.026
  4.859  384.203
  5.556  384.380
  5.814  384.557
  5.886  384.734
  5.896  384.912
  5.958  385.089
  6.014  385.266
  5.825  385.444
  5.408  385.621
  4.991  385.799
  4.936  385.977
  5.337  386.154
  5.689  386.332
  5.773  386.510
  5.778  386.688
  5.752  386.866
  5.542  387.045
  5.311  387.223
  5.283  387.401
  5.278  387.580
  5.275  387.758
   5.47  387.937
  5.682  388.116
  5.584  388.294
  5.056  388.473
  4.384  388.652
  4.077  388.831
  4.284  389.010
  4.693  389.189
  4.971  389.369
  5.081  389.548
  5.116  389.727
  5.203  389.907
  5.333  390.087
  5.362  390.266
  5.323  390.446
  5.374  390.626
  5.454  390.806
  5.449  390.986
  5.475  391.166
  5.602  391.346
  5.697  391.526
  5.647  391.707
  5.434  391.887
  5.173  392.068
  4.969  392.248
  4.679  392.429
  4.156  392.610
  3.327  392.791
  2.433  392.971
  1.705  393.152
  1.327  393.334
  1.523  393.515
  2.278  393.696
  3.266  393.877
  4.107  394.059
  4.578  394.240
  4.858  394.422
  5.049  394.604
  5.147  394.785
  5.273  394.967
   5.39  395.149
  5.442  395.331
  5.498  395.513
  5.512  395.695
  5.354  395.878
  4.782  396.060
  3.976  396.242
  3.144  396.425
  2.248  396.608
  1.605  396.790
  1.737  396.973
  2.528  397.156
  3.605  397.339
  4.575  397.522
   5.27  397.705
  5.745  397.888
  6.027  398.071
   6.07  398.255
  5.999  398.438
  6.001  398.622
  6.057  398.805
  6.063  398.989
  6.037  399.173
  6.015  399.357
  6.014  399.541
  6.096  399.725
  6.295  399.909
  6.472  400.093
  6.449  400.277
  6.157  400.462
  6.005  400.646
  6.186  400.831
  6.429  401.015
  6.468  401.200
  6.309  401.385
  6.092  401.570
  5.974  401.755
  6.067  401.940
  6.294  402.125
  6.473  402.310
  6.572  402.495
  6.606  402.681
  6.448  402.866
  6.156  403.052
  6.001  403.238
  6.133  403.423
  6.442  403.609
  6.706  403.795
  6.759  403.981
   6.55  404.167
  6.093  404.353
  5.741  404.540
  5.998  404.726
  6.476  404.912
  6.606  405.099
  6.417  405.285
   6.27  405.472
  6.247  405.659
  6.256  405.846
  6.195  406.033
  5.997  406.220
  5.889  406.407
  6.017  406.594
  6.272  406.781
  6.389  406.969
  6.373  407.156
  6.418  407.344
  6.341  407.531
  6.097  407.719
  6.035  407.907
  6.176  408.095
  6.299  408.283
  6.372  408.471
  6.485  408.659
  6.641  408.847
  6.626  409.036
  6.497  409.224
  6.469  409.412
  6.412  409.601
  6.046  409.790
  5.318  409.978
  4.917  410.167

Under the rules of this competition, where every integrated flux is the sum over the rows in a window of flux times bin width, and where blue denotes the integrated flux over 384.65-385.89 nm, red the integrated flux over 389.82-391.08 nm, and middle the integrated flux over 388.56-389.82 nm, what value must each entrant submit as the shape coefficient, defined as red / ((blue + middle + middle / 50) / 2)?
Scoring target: 1.0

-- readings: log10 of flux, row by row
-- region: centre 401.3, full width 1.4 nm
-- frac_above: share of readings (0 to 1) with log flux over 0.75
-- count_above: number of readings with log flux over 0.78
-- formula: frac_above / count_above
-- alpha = 0.167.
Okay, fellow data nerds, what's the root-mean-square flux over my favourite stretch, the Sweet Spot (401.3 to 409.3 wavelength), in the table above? 6.3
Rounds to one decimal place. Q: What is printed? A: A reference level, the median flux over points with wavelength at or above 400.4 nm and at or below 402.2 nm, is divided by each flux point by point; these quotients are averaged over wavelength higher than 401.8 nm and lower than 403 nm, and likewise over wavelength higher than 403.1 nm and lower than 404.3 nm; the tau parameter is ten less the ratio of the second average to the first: 9.0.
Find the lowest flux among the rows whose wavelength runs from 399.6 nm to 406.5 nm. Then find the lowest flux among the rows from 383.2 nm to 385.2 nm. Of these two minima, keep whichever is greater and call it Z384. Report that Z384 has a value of 5.74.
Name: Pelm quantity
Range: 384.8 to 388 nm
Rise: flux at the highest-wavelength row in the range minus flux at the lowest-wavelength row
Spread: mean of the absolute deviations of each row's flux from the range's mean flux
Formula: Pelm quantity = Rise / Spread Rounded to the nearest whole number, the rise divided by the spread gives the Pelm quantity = -2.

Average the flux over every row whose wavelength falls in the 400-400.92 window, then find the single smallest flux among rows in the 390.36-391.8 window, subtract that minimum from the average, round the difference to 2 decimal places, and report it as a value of 0.93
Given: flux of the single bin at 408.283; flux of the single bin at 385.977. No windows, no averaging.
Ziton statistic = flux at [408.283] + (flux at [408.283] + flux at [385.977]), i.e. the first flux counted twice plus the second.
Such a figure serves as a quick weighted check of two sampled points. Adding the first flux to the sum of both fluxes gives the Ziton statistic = 17.5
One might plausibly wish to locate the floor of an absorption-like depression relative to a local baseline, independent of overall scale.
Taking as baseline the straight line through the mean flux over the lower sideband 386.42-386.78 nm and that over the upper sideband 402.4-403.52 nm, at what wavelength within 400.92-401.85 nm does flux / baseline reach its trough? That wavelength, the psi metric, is 401.755 nm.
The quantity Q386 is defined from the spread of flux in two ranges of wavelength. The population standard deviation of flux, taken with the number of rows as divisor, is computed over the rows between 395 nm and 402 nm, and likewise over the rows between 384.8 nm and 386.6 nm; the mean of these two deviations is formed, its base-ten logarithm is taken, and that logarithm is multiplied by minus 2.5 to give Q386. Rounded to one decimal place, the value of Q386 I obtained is 0.2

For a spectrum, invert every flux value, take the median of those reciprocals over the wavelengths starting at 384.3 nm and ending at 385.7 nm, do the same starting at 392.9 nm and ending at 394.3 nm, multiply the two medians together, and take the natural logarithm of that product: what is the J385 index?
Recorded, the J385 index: -2.62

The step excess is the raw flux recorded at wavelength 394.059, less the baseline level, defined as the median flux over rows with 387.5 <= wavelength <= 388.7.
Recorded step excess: -1.2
